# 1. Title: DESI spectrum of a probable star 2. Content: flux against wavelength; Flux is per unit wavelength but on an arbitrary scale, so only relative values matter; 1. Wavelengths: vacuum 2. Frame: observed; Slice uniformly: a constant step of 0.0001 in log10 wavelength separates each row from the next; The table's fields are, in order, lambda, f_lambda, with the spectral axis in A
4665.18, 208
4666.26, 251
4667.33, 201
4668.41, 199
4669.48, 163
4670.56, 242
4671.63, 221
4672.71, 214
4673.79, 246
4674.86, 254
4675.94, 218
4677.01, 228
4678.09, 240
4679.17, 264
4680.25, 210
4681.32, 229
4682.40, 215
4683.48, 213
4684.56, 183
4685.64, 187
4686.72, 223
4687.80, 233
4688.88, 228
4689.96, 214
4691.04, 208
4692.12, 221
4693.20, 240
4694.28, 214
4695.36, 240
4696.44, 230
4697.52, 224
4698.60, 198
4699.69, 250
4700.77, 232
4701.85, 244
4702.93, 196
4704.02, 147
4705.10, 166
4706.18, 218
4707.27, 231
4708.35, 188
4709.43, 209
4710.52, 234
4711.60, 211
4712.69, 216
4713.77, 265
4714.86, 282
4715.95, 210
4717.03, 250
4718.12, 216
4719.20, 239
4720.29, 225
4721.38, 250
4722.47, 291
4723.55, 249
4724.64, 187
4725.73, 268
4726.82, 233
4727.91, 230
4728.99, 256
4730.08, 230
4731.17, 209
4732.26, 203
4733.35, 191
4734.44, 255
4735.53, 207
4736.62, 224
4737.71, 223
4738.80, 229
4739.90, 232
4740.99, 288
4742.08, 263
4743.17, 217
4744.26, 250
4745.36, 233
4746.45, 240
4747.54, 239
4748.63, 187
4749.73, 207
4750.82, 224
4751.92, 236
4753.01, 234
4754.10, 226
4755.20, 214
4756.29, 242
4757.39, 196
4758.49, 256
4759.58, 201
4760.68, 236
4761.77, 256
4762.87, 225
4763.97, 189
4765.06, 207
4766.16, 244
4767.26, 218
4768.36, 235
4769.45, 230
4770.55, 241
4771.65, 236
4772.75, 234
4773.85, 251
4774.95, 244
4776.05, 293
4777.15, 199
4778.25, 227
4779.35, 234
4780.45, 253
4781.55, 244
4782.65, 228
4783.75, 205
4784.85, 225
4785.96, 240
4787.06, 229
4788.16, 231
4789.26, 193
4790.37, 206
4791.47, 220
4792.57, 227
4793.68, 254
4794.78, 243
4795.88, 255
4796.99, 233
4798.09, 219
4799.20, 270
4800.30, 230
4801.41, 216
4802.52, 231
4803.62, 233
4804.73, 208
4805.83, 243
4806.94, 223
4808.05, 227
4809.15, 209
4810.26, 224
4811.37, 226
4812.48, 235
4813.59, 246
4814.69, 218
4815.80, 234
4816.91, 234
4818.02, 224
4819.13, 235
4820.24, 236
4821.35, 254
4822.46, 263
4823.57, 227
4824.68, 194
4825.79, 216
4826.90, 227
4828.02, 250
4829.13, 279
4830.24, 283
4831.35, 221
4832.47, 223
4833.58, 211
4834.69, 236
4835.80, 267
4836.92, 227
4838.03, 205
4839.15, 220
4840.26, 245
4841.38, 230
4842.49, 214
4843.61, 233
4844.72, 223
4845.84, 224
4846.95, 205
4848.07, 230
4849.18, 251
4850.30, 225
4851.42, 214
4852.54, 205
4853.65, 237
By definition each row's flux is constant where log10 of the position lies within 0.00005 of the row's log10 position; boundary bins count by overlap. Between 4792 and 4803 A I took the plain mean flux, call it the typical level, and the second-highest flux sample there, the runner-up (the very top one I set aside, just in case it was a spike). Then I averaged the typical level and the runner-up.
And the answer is 246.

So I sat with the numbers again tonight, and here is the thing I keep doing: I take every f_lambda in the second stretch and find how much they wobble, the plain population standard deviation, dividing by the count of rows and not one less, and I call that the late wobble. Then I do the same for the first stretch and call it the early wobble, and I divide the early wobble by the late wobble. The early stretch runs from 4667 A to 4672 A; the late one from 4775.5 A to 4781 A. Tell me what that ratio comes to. 0.84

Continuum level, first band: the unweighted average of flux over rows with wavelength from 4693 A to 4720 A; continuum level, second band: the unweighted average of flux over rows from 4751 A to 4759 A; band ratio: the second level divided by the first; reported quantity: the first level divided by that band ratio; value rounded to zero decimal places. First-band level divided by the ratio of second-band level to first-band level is 215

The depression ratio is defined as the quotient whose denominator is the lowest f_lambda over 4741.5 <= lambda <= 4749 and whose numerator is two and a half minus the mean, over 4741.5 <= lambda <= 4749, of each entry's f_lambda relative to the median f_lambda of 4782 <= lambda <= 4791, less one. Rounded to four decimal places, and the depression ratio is 0.0132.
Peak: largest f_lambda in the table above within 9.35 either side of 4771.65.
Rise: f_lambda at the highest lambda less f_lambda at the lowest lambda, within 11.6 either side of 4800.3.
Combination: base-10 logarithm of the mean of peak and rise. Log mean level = 2.21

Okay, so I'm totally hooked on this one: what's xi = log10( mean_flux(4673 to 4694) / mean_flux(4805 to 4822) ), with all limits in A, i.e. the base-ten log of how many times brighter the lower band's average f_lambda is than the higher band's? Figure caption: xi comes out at -0.014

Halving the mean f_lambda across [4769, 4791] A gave 116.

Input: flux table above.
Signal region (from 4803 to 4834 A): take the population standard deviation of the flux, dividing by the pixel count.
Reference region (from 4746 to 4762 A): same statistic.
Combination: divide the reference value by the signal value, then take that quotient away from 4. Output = 2.97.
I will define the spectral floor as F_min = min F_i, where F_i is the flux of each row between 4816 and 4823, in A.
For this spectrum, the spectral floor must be 224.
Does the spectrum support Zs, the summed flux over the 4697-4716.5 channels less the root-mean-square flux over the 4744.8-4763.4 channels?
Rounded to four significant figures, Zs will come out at 3694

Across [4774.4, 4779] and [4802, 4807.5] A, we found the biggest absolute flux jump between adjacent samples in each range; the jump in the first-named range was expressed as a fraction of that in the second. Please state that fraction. 2.7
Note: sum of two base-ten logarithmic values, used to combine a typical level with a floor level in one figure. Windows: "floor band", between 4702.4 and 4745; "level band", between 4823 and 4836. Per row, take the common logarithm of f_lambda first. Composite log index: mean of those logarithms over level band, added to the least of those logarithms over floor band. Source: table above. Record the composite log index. 4.54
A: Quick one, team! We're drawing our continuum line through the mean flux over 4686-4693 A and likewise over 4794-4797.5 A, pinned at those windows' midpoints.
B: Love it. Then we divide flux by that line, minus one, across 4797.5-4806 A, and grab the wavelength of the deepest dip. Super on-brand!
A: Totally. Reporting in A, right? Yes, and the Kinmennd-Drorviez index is 4804.73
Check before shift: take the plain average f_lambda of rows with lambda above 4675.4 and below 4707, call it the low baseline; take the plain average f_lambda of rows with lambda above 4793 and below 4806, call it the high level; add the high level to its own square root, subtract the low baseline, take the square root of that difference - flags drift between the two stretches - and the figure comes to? 5.8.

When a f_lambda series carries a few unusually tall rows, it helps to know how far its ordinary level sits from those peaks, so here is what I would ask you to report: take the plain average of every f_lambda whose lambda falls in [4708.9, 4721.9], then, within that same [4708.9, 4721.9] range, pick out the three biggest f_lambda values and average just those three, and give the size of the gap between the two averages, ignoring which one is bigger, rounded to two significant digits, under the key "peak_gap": 32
